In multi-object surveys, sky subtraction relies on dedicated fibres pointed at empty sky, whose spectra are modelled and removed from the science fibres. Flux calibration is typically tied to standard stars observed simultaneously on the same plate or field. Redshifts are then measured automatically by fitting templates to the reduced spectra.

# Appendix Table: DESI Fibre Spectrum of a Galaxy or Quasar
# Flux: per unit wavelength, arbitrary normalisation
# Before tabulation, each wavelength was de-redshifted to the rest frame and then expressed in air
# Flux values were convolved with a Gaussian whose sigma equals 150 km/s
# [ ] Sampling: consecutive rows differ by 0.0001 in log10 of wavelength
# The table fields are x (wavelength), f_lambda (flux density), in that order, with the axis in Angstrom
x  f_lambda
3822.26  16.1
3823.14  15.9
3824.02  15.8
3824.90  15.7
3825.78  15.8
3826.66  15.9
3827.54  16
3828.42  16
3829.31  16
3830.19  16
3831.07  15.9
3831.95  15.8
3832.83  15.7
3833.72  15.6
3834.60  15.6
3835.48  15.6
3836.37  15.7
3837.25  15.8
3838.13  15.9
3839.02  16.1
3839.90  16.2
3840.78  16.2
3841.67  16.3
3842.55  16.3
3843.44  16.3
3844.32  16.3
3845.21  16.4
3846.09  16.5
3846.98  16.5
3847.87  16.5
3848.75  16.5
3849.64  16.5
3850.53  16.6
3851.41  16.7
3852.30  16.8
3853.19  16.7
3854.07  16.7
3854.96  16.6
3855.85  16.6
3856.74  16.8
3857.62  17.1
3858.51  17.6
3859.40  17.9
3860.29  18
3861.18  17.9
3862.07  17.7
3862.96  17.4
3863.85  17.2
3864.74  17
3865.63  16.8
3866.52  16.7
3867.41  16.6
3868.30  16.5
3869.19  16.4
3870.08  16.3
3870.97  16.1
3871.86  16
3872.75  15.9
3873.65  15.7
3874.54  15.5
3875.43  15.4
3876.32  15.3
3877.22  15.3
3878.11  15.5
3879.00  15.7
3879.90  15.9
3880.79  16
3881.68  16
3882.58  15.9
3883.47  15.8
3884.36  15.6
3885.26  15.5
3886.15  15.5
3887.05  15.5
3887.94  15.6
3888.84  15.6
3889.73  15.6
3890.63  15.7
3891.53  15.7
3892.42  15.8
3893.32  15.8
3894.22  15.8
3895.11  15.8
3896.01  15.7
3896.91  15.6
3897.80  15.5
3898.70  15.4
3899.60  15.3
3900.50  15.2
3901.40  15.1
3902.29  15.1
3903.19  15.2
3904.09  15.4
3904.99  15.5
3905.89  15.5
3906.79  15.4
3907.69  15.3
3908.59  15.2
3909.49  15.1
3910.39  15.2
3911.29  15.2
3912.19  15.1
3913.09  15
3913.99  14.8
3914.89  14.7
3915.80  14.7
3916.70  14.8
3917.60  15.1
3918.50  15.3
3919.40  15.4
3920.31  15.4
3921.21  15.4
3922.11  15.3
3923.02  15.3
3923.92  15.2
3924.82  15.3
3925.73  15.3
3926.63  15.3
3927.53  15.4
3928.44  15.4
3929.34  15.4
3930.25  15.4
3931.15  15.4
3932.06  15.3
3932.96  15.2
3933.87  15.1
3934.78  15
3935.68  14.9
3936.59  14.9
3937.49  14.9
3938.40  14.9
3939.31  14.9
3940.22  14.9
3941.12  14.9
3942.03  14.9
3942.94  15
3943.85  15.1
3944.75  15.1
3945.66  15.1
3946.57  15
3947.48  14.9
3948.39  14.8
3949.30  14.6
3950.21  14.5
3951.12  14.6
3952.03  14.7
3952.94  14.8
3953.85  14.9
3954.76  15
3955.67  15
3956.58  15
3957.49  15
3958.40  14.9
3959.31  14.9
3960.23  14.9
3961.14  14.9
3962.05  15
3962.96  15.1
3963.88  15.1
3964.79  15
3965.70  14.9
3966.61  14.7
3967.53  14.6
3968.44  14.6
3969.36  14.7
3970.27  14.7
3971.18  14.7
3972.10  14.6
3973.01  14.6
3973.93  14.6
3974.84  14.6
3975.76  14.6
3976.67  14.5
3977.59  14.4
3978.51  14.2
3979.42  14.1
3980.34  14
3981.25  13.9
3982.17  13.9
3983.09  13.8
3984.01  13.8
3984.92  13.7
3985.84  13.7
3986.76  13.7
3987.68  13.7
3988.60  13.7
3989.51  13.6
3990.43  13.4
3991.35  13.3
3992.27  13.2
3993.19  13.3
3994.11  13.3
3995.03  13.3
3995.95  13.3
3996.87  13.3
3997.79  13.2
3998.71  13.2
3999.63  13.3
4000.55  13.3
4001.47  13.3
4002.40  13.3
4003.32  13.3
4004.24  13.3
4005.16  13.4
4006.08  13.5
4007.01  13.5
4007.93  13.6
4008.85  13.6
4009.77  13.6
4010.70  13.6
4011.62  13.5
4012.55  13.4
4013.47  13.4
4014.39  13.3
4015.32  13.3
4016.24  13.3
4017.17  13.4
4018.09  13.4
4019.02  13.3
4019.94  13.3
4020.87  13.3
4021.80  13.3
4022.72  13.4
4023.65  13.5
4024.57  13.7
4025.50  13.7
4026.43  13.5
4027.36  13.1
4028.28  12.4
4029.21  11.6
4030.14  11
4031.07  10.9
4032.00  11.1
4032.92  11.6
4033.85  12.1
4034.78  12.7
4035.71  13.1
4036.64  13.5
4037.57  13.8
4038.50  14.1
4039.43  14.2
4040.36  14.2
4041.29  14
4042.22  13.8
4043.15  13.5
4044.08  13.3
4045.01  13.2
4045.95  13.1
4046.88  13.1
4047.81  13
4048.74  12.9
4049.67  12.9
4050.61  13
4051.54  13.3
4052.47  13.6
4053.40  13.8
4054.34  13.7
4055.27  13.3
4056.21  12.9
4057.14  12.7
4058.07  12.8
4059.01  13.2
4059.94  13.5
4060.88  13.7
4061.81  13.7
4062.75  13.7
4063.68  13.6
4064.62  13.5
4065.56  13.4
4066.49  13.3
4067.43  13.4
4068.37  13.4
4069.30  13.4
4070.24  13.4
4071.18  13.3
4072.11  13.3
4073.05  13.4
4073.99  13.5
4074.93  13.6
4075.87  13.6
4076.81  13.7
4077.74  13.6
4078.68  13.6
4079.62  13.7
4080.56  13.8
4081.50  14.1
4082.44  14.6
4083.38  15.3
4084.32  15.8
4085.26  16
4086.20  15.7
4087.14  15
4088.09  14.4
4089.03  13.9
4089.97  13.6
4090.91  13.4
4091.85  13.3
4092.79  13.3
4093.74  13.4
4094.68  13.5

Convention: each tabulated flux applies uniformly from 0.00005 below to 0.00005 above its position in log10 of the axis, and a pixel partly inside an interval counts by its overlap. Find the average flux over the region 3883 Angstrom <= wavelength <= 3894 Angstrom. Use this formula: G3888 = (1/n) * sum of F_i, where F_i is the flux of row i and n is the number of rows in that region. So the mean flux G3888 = 15.6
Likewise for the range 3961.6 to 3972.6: 14.8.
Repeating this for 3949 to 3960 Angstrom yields 14.8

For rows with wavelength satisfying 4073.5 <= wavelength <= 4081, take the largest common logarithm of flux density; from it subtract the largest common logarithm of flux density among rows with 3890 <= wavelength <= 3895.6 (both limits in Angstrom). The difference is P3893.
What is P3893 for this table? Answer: -0.059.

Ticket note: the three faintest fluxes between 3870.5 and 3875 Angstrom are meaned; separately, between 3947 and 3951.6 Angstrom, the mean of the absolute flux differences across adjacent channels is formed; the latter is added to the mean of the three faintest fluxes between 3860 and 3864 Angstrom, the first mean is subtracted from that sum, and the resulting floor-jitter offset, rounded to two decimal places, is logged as 1.86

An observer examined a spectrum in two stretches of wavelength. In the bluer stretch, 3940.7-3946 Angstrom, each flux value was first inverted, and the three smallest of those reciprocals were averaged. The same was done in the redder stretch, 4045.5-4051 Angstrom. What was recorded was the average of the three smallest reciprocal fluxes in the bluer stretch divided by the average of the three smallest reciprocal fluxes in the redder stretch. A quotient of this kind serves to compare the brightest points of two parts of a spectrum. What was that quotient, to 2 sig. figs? 0.87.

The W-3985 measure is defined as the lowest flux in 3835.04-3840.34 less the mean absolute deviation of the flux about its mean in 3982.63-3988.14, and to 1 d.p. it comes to 15.6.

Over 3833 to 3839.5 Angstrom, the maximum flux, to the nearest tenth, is 16.1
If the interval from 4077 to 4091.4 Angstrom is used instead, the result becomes 16.0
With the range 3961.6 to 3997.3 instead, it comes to 15.1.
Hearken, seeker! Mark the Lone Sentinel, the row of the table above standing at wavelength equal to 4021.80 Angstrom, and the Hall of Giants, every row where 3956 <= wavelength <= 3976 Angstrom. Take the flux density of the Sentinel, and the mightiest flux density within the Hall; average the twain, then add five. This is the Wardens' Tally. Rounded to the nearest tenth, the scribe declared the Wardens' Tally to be 19.2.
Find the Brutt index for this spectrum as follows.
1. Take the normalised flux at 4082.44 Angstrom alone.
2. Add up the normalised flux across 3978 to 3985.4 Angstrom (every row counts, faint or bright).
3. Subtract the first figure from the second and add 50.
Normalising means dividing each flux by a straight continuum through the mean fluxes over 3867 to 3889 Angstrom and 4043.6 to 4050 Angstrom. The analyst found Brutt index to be 56.7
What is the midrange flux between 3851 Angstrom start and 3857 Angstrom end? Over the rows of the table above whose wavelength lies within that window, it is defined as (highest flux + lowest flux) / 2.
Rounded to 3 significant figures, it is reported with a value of 16.7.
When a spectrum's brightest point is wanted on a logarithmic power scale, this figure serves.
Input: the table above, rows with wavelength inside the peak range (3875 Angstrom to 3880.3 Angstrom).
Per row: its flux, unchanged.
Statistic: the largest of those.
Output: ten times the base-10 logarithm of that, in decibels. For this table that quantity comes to 12.01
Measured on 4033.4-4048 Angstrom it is 11.52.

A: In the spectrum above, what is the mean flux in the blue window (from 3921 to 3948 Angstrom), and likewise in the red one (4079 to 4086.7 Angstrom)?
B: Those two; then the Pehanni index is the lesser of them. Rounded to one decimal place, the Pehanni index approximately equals 14.9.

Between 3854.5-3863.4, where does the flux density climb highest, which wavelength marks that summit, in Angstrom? 3860.29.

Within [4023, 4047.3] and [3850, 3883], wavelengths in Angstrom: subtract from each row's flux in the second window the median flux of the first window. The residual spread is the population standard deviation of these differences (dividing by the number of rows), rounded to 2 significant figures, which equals 0.75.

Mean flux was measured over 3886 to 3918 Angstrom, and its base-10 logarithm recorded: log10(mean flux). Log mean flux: 1.19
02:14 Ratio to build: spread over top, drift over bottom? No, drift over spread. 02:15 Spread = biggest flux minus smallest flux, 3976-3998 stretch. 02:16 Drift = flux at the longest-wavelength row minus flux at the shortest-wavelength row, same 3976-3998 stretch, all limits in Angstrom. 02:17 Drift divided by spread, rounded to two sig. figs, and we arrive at -1.0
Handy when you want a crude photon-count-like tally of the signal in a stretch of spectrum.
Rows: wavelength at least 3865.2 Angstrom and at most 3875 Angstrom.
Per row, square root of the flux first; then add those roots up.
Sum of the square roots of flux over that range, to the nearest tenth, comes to 44.3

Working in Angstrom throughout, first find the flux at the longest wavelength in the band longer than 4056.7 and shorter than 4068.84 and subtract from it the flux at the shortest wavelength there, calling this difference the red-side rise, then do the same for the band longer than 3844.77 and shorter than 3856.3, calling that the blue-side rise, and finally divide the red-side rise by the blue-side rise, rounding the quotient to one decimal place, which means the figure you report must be 3.5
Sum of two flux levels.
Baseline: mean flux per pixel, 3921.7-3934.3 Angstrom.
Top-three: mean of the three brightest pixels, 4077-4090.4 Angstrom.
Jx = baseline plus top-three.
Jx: 31.1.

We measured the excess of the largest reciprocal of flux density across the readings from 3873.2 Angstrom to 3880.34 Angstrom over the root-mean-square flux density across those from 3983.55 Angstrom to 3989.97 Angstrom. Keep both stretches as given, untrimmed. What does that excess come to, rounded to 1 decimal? -13.6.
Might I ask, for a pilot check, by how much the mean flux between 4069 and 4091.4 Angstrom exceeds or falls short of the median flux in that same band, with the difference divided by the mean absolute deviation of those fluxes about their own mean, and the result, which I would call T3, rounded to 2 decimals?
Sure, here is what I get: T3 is 0.61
